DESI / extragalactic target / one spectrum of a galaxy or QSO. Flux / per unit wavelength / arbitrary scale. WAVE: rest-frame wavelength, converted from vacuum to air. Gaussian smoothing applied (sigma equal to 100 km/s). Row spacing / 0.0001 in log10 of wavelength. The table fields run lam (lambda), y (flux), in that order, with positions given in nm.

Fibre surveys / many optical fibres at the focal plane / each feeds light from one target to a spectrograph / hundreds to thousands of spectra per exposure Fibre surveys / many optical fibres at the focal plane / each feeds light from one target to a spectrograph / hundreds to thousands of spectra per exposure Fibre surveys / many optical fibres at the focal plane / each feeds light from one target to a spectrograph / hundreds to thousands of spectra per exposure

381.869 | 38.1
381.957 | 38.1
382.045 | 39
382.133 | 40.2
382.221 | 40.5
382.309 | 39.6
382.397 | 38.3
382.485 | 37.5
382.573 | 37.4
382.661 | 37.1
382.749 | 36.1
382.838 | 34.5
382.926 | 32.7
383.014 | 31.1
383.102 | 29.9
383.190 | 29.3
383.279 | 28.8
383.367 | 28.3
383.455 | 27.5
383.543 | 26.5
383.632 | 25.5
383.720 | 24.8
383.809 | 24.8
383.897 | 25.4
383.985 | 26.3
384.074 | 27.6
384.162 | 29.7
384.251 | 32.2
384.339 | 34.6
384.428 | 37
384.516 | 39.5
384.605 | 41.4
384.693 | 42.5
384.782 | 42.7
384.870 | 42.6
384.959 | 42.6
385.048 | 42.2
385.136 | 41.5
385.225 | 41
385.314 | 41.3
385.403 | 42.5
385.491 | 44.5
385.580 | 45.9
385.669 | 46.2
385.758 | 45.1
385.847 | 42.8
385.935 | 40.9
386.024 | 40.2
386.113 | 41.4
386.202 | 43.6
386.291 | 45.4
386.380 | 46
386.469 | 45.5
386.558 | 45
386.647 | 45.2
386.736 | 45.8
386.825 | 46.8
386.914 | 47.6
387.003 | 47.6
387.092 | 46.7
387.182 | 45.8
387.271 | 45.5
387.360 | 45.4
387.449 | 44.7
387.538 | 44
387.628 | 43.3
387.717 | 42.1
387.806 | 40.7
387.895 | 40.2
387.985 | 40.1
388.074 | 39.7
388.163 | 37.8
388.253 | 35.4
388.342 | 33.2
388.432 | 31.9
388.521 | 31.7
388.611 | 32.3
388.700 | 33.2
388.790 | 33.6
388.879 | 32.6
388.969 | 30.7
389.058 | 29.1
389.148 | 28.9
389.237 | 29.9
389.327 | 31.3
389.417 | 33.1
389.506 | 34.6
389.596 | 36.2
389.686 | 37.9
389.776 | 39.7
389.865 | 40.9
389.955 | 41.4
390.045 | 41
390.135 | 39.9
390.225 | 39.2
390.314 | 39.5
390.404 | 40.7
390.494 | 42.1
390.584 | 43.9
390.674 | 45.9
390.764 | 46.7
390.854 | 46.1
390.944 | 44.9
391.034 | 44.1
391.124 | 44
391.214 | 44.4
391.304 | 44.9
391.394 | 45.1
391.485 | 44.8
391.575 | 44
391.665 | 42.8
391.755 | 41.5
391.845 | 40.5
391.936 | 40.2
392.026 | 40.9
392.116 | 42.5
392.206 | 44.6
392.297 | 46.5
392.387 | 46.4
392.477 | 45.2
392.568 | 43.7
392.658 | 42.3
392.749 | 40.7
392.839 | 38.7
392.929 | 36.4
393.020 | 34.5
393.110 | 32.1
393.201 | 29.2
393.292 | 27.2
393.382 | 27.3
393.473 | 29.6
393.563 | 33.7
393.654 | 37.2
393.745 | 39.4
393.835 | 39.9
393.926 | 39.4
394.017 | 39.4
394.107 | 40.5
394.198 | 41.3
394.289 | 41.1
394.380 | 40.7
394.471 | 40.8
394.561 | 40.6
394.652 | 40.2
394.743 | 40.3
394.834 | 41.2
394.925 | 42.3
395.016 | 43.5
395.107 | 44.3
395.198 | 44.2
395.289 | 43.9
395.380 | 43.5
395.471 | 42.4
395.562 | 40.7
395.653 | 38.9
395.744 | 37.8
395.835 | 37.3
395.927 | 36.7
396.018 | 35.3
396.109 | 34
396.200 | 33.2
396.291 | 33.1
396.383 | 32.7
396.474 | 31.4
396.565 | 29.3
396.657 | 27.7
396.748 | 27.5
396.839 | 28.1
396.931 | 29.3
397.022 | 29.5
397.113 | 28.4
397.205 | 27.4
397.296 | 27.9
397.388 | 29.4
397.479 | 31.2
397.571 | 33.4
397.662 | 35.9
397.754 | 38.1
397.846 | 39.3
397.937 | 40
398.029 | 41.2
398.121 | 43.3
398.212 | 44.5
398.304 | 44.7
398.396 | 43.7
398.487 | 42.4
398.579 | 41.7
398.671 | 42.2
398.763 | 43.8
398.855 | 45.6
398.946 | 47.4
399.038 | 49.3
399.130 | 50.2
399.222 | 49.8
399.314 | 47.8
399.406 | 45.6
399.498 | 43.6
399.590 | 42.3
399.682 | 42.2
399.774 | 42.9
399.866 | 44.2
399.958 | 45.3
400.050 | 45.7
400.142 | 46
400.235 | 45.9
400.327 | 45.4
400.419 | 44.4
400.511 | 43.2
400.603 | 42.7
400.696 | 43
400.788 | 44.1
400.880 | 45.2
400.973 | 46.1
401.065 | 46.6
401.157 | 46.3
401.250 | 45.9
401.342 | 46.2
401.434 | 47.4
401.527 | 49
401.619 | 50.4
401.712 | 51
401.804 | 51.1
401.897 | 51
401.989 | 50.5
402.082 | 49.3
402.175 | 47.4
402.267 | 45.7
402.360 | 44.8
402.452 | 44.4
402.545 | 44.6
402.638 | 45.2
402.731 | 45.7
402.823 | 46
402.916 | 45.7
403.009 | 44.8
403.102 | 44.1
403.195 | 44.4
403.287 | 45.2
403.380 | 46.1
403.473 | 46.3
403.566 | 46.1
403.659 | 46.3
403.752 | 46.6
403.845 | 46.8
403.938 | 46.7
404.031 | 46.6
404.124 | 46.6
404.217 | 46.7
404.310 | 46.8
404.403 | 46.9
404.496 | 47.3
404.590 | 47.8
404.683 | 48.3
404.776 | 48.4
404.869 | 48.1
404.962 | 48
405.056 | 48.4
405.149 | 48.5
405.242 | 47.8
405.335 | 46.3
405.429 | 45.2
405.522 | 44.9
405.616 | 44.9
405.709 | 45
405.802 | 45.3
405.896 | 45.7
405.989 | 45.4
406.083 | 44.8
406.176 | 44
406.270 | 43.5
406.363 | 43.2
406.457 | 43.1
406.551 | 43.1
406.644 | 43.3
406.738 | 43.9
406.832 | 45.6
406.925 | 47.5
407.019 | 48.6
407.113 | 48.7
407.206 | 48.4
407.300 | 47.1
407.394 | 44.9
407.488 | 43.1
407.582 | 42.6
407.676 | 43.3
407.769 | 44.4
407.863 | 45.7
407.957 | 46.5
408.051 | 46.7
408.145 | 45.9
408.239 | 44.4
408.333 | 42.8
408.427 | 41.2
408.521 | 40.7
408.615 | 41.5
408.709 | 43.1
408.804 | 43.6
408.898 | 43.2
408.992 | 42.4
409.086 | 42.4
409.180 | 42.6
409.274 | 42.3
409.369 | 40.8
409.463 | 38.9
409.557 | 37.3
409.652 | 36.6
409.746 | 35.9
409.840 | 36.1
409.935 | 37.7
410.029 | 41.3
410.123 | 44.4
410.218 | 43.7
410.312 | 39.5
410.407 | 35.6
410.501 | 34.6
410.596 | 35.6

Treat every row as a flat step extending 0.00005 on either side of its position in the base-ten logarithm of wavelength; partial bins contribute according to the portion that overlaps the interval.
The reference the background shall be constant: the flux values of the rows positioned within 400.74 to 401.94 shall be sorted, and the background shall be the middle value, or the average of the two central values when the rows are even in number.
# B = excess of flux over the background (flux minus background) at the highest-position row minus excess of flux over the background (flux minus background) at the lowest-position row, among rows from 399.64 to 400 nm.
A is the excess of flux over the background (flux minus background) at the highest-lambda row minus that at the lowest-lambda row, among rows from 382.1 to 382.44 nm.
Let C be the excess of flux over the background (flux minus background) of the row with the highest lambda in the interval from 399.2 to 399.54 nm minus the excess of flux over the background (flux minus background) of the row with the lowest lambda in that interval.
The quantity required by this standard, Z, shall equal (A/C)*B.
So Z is 1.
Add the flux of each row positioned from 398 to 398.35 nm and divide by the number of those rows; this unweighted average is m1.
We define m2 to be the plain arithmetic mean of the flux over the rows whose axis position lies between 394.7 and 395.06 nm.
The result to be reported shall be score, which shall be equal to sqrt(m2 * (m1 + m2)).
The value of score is 59.7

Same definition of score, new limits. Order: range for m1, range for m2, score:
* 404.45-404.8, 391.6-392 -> 60.7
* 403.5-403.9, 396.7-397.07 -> 46.3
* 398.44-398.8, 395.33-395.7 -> 58.9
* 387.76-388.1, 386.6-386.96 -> 63.3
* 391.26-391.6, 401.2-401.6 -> 65.8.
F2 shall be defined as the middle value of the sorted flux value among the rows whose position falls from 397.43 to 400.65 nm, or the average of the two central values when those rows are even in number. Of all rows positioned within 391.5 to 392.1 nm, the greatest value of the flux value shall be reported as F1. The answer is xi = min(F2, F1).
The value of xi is 44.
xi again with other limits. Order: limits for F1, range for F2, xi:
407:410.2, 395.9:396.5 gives 33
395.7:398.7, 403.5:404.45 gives 45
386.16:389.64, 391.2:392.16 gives 43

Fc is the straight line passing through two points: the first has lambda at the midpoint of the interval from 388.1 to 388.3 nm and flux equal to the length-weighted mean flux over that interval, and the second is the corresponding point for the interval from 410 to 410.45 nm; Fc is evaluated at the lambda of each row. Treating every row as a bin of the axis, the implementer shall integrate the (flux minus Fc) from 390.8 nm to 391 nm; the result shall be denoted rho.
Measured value 1.6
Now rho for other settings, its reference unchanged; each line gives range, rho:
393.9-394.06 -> 0.2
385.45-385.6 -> 1.3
